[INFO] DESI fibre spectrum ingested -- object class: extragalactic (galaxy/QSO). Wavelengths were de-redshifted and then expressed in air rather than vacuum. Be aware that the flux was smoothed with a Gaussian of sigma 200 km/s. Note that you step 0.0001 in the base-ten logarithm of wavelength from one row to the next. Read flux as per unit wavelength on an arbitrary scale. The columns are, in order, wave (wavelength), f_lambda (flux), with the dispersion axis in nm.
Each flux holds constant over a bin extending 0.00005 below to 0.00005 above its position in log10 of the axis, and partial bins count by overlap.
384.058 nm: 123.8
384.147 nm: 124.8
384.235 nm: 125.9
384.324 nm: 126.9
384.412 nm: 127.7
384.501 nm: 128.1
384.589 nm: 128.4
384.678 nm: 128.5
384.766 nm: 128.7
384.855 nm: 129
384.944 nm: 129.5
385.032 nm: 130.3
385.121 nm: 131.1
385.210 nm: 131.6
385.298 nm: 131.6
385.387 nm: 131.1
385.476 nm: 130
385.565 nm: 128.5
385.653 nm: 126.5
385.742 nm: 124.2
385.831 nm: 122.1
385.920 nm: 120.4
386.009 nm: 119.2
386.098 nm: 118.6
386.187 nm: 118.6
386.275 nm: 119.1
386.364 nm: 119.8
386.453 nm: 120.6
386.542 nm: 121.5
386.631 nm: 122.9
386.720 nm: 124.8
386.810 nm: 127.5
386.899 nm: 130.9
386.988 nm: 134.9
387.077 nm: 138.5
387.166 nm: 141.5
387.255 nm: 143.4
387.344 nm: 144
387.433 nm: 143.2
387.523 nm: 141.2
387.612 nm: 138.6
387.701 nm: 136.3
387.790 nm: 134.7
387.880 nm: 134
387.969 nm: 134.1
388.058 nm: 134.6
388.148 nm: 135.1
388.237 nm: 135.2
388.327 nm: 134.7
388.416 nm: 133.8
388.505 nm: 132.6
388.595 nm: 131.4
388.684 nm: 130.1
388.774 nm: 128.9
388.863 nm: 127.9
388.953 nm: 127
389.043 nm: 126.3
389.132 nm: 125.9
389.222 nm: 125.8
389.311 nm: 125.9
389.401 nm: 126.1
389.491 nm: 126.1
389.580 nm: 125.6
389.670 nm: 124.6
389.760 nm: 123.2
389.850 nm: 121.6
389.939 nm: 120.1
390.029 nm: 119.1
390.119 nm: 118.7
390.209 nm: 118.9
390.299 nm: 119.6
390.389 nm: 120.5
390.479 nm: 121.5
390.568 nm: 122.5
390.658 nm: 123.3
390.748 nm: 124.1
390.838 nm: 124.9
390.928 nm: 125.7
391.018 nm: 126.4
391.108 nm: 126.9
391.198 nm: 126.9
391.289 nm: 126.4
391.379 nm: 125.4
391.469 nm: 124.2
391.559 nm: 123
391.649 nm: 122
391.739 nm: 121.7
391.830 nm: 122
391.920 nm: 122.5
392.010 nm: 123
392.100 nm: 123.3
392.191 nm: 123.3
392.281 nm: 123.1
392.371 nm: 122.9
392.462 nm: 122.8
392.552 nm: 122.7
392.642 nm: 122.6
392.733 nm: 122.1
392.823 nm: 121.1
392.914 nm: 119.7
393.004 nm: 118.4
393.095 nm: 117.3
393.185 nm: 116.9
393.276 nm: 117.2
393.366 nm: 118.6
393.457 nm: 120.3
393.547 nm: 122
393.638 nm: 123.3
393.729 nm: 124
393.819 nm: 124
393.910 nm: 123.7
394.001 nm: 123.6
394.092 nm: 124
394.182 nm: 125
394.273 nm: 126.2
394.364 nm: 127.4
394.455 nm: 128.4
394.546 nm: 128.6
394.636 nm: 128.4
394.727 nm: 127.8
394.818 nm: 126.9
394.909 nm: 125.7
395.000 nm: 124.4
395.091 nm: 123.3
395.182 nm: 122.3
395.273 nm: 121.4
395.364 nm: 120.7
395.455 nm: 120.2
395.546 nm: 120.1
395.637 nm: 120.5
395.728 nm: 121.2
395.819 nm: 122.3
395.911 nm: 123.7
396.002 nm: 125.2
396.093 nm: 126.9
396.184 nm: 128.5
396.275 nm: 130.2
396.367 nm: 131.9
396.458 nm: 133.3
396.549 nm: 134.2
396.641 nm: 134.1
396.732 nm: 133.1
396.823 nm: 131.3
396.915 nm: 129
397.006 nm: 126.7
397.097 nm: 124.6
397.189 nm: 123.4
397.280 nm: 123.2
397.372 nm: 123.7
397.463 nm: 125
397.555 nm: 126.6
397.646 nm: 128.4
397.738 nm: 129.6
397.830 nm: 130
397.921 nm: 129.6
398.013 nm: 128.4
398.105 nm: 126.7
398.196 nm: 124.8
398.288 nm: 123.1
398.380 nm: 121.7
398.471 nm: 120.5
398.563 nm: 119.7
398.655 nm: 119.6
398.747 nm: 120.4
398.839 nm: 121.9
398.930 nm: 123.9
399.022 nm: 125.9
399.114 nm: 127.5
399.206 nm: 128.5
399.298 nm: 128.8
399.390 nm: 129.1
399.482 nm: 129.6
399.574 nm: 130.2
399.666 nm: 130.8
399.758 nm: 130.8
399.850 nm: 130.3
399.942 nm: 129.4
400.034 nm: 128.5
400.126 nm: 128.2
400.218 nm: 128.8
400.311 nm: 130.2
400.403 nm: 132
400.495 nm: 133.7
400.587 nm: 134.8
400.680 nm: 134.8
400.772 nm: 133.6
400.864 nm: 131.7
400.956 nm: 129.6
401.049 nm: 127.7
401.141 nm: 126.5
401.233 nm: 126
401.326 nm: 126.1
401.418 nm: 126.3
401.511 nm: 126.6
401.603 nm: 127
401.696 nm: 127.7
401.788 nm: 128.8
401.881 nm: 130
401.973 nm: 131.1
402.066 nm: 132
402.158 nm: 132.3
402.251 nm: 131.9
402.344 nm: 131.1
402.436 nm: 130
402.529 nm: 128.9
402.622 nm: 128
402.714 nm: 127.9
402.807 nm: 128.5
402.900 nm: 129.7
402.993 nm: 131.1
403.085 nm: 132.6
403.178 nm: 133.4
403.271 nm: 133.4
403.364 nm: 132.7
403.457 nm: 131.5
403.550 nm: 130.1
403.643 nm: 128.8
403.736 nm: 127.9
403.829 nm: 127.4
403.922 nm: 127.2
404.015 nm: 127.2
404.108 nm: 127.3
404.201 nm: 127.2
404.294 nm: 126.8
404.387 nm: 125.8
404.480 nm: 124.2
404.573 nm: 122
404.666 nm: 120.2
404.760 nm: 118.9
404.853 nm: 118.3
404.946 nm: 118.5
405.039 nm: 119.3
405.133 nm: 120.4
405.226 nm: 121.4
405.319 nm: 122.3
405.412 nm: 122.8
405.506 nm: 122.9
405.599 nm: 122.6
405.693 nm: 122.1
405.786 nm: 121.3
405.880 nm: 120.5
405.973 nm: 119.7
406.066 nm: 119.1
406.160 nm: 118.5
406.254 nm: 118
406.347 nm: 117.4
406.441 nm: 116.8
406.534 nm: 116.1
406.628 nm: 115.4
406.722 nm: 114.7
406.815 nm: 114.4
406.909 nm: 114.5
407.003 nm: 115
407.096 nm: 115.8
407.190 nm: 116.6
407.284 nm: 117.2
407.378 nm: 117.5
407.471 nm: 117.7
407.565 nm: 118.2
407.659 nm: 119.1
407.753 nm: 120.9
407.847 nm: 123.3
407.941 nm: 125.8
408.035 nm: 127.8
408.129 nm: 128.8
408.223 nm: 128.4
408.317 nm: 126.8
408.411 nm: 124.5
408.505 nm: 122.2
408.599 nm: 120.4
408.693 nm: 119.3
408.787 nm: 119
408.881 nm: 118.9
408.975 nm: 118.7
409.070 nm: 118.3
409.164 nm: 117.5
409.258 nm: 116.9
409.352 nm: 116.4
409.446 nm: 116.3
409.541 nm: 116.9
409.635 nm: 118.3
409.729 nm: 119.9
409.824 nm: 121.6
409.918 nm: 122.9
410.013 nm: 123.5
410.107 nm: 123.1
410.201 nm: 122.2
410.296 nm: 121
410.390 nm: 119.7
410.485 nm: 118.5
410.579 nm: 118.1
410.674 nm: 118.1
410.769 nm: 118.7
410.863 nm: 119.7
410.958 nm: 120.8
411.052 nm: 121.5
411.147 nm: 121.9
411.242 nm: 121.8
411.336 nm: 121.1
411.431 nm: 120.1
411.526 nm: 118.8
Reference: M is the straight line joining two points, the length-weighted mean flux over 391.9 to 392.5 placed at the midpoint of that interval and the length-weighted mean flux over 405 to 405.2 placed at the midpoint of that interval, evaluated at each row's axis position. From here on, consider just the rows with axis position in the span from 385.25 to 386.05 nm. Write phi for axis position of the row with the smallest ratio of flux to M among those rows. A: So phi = 386.009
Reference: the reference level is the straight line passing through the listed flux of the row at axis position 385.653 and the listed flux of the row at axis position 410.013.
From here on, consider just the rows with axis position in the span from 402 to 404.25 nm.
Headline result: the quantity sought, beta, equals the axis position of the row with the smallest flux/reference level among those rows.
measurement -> 403.922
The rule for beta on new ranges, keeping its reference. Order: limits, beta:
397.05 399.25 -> 398.655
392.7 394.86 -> 393.185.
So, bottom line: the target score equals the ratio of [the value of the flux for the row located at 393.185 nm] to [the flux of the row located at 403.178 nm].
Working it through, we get 0.88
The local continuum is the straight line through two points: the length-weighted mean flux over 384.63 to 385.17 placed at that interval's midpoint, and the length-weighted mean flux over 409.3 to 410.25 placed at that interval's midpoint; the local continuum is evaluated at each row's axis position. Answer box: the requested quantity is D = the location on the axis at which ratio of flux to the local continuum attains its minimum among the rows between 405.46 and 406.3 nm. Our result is 406.254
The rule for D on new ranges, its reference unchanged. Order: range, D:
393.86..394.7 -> 394.001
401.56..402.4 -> 401.603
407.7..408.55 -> 407.753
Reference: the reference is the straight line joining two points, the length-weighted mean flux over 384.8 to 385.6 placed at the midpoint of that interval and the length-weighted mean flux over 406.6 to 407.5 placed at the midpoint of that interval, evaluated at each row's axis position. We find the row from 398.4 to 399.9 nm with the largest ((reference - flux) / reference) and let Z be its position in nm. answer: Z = 398.655 nm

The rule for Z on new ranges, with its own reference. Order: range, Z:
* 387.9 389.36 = 389.222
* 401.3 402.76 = 401.326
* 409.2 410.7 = 409.446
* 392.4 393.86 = 393.185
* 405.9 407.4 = 406.815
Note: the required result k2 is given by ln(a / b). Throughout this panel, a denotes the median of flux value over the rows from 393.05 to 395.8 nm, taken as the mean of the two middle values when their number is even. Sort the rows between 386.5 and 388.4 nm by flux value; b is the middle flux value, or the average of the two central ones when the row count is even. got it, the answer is -0.09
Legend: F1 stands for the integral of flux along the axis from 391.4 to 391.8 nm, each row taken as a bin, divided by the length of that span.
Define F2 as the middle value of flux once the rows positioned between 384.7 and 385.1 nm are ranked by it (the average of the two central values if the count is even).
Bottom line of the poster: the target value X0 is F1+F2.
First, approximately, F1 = 123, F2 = 129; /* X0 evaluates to 252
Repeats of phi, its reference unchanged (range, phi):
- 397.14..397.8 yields 397.280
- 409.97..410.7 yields 410.579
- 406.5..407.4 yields 406.815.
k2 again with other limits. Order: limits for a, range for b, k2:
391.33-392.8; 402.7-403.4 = -0.07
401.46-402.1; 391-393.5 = 0.05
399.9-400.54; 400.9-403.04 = 0.00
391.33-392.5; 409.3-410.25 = 0.02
